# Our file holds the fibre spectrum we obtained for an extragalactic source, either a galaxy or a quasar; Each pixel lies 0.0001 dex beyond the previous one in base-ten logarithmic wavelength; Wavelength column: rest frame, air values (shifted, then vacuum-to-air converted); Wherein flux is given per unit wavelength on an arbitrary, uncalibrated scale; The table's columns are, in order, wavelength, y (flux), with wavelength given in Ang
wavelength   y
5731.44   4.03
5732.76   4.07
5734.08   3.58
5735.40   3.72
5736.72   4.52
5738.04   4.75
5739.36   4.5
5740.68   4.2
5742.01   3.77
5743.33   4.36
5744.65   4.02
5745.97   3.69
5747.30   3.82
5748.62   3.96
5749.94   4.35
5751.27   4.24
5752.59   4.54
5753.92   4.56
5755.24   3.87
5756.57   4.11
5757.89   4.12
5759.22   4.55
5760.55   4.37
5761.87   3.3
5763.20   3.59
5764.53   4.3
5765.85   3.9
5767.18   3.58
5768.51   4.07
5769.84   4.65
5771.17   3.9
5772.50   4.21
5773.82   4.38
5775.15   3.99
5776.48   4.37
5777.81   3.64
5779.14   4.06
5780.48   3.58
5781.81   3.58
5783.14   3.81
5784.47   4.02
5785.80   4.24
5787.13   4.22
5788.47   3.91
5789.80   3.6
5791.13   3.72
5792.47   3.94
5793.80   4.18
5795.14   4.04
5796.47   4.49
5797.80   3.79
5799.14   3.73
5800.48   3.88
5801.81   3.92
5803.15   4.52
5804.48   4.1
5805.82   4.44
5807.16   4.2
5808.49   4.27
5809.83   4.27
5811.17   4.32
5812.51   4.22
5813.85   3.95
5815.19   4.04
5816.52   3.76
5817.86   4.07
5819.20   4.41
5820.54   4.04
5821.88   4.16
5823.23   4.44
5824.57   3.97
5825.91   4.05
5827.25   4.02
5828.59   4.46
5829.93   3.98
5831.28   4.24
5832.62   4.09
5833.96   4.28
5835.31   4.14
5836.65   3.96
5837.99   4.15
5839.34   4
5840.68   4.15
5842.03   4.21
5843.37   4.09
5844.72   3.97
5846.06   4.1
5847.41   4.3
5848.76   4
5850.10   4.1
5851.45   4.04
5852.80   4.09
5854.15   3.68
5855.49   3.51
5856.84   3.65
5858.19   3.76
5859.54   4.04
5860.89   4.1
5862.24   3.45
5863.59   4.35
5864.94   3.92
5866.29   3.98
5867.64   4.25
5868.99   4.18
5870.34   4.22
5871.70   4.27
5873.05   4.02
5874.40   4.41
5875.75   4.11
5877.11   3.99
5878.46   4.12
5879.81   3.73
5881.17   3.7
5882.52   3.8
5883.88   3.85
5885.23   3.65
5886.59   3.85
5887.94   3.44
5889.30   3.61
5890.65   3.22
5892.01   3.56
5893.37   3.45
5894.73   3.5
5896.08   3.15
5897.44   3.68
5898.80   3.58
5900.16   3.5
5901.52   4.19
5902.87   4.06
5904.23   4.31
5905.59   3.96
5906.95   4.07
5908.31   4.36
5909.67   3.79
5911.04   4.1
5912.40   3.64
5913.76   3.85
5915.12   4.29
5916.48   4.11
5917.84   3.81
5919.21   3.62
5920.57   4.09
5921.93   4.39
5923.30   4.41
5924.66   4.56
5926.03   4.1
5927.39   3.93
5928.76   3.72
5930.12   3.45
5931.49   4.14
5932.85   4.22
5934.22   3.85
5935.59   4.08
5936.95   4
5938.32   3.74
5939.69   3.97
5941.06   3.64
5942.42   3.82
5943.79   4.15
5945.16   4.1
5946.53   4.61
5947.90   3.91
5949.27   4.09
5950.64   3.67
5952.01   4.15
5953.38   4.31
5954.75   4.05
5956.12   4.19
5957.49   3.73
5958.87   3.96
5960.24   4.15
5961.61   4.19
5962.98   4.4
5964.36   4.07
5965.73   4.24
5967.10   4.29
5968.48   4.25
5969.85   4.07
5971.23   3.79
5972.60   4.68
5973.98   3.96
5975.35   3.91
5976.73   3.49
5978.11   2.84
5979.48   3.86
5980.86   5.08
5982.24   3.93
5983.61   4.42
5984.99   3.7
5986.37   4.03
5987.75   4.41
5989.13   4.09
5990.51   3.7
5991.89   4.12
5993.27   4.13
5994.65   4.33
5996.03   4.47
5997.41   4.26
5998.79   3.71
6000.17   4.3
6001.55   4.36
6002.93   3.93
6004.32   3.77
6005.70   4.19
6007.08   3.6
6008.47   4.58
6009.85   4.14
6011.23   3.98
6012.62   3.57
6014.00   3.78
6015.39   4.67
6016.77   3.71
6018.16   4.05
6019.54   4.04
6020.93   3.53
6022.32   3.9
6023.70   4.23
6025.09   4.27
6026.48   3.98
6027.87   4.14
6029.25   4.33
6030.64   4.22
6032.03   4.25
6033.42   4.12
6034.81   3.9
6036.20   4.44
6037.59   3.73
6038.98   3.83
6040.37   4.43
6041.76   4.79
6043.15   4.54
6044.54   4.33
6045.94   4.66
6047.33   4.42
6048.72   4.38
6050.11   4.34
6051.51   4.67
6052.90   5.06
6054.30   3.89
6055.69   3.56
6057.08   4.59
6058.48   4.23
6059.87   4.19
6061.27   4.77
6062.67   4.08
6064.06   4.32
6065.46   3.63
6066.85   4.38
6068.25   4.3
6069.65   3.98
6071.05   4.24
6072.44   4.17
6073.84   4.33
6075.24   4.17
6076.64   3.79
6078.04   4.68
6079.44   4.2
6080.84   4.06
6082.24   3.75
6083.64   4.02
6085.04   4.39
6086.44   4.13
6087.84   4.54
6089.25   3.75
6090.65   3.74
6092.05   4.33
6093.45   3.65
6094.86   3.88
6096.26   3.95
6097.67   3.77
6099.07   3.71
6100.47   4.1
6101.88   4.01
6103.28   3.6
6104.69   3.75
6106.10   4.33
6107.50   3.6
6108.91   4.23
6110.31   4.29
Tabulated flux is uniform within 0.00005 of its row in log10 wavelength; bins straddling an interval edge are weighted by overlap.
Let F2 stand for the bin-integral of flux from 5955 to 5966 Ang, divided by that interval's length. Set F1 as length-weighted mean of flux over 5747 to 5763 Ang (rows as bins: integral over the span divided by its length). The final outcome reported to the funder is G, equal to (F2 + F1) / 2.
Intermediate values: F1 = 4.14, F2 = 4.11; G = 4.12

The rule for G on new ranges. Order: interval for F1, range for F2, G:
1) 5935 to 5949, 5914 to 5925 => 4.07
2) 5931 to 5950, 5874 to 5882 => 4.01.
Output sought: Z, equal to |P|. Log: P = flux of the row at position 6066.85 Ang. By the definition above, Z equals 4.4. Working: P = 4.38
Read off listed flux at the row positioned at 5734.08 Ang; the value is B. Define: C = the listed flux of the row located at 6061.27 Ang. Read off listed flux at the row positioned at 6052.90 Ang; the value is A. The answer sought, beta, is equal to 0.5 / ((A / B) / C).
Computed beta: 1.7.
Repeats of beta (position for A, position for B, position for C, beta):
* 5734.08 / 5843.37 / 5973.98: 2.3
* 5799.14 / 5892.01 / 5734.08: 1.7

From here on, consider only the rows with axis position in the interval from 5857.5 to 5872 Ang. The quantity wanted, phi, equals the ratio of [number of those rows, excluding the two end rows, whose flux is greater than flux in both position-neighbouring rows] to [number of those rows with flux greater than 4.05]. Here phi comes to 0.50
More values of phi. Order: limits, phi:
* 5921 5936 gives 0.29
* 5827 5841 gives 0.57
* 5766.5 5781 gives 0.67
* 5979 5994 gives 0.50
